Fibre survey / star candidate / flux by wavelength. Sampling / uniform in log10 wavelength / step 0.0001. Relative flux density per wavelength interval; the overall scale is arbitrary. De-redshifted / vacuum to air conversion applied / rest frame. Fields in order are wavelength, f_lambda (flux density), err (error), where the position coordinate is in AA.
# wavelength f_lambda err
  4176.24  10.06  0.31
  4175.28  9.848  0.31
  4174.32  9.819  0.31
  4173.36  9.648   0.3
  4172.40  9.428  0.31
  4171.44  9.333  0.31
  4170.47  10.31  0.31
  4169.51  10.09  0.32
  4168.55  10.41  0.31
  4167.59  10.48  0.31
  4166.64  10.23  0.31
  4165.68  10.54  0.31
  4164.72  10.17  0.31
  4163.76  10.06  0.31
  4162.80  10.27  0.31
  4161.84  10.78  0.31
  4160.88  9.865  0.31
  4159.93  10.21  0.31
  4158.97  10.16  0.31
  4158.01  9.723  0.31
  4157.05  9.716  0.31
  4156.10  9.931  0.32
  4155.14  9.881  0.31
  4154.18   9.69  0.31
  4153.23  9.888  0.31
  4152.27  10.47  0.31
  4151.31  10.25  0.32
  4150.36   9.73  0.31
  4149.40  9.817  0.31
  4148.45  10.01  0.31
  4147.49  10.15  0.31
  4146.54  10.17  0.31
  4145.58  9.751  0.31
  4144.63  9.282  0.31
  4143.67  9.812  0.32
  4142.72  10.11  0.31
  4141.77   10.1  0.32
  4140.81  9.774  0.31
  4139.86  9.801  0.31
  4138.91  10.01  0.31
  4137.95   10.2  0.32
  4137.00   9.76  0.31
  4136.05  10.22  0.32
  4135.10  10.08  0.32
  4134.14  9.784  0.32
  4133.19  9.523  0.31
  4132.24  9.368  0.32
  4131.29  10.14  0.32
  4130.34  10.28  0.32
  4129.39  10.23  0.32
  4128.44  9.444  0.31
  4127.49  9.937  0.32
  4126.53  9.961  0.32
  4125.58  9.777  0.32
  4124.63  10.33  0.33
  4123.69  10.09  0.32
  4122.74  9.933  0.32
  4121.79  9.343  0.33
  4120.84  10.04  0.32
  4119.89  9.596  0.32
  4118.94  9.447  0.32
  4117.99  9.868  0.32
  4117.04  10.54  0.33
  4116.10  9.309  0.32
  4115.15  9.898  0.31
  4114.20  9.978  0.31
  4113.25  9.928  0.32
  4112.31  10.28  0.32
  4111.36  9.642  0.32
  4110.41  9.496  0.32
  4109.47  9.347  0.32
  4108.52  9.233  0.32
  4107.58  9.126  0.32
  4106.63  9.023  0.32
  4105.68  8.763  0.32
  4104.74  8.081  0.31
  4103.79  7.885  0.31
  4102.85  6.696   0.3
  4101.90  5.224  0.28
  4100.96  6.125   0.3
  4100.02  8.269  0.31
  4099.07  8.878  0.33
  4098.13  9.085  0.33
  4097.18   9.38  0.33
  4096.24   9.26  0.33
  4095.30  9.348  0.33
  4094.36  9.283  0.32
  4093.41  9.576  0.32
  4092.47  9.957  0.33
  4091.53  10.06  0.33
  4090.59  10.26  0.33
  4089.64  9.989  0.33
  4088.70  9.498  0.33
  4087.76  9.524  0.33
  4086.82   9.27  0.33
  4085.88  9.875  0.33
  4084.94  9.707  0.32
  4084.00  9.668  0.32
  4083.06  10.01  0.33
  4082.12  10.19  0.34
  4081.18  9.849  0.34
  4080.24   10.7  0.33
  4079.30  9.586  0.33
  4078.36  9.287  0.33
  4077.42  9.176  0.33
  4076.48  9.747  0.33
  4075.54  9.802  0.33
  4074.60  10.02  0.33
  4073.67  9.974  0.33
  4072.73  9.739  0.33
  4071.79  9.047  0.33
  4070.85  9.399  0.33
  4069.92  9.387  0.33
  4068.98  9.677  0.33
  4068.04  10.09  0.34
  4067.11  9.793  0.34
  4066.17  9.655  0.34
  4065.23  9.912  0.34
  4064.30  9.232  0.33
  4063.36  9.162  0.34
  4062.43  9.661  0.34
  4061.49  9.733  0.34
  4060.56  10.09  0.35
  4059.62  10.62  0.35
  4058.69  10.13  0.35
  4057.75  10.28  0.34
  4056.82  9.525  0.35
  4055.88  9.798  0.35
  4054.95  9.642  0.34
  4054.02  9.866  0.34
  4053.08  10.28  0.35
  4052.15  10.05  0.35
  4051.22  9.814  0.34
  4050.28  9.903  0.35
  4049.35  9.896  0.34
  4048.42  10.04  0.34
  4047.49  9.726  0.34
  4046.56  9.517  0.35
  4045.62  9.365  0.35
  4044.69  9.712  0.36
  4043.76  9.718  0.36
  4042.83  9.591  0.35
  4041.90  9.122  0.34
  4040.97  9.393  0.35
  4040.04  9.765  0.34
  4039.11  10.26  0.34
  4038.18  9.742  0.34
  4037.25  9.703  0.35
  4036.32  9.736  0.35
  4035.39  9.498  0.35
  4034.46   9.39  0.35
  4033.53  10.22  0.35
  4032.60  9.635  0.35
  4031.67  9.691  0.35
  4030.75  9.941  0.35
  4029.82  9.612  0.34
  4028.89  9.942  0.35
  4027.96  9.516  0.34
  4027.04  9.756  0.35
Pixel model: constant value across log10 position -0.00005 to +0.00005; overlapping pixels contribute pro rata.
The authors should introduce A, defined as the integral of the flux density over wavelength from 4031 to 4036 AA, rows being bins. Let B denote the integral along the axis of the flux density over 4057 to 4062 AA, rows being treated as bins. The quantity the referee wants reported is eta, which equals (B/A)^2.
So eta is 1.1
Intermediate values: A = 48.5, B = 51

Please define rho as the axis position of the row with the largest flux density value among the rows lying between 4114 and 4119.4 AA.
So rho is 4117.04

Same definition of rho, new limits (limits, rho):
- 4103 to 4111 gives 4110.41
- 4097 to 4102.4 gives 4097.18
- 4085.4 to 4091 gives 4090.59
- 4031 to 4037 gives 4033.53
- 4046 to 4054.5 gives 4053.08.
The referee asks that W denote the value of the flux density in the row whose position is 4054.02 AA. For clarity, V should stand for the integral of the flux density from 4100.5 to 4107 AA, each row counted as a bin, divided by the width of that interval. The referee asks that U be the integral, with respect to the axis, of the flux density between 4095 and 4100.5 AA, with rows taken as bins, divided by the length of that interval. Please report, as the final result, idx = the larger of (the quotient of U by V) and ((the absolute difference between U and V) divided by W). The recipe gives 1.223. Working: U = 9.0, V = 7.4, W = 9.866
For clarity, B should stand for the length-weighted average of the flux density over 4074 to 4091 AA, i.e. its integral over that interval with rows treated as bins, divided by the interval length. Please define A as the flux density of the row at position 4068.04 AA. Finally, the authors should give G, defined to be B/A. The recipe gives 0.97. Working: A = 10.09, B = 9.79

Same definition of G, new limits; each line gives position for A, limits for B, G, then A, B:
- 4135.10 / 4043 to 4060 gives 0.98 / 10.08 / 9.87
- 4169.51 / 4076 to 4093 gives 0.97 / 10.09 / 9.80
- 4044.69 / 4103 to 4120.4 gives 0.96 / 9.712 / 9.36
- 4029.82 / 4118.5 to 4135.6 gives 1.02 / 9.612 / 9.85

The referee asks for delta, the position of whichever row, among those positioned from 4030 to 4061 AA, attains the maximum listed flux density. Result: 4059.62 AA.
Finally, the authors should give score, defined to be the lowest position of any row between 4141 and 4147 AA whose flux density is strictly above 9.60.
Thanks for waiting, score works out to 4141.77 AA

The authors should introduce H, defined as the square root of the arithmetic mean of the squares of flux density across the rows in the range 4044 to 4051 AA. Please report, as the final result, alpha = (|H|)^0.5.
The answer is 3.12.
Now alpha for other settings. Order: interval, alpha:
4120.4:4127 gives 3.15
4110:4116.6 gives 3.13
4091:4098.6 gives 3.08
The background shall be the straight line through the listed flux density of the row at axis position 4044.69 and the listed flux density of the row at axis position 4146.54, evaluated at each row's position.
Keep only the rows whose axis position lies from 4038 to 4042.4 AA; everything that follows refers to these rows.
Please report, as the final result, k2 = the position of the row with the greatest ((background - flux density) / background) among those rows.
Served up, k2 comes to 4041.90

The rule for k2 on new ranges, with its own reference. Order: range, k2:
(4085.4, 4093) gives 4086.82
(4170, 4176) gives 4171.44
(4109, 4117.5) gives 4116.10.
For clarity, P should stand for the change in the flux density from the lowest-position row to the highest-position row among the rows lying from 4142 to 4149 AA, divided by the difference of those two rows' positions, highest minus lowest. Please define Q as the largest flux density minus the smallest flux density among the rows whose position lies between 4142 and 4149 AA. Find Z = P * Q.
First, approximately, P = -0.017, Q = 0.9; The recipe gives -0.015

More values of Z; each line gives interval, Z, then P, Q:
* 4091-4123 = -0.022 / -0.004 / 5.3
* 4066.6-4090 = 0.014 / 0.009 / 1.7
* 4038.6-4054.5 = -0.031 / -0.026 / 1.2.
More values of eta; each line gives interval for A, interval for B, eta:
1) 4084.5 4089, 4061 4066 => 1.2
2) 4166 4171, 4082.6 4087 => 0.7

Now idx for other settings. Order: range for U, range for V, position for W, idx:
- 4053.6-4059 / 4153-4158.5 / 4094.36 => 1.006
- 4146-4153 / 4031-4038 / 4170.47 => 1.037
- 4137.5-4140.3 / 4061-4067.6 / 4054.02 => 1.040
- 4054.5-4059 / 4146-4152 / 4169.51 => 0.983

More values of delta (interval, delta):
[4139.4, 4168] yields 4161.84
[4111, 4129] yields 4117.04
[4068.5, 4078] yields 4074.60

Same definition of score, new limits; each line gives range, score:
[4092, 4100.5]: 4092.47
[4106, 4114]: 4111.36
